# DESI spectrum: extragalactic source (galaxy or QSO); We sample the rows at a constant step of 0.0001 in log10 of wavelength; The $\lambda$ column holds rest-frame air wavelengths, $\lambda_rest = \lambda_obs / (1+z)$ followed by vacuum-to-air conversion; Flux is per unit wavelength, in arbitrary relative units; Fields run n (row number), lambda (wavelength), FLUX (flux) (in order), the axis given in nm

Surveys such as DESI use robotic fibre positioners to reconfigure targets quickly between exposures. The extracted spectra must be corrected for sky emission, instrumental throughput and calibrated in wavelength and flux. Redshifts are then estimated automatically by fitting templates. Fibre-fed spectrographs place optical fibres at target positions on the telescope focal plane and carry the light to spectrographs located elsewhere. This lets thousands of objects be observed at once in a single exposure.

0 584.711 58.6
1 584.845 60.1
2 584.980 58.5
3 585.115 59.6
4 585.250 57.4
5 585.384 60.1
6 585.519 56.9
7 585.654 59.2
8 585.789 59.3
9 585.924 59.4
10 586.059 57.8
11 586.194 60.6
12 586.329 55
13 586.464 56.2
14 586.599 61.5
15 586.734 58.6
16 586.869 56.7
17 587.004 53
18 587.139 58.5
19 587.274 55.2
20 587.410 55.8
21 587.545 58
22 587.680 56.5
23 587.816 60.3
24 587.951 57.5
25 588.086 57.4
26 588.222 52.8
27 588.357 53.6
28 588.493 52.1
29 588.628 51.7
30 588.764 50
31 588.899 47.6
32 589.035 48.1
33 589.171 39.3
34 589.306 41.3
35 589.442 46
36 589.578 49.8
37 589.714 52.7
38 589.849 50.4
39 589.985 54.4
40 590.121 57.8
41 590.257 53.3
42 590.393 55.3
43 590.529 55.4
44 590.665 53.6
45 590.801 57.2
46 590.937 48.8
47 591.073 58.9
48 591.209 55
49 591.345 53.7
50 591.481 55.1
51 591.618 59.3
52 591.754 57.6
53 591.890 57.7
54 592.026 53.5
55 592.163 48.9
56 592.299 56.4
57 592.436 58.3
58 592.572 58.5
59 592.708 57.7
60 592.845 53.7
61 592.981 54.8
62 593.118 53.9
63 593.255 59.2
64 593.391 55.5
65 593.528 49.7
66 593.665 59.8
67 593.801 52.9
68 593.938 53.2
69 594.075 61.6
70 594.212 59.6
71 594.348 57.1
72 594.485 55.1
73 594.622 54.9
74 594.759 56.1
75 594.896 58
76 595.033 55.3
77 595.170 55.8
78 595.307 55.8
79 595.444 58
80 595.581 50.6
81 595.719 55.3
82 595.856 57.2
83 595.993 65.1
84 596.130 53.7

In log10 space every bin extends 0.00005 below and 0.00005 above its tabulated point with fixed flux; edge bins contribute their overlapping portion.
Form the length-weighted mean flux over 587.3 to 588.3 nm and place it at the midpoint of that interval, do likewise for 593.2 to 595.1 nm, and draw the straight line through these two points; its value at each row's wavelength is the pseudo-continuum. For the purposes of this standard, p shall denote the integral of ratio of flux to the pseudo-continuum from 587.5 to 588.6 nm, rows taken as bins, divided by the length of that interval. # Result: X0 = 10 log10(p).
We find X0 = -0.07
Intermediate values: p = 0.98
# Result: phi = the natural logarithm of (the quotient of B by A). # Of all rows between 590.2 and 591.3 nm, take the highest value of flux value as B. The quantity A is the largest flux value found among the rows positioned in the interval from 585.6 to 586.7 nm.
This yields -0.04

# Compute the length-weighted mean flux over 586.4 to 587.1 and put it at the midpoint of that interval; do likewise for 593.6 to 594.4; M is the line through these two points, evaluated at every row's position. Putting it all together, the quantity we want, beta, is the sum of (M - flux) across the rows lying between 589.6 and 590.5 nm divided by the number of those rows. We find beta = 3.4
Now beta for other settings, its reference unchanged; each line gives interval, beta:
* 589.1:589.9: 10.8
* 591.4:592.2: 2.0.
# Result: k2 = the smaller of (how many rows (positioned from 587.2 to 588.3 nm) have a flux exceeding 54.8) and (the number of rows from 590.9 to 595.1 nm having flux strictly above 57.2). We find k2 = 7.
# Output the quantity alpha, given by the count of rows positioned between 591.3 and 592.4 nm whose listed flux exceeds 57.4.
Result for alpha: 3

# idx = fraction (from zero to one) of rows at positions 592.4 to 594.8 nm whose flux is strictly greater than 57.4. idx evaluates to 0.39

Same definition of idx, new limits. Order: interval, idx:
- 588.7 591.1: 0.11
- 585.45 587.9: 0.56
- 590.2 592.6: 0.33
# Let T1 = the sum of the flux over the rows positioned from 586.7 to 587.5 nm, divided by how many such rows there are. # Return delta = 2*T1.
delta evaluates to 113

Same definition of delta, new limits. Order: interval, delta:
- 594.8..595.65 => 111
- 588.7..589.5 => 91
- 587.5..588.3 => 114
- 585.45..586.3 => 118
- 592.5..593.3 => 113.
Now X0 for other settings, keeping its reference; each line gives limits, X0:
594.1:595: 0.06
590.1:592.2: -0.11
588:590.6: -0.45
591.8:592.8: -0.04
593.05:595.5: -0.01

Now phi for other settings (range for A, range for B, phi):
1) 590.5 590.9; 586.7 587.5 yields 0.02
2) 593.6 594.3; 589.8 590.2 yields -0.06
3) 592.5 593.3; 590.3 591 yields -0.03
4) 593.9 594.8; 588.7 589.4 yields -0.21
